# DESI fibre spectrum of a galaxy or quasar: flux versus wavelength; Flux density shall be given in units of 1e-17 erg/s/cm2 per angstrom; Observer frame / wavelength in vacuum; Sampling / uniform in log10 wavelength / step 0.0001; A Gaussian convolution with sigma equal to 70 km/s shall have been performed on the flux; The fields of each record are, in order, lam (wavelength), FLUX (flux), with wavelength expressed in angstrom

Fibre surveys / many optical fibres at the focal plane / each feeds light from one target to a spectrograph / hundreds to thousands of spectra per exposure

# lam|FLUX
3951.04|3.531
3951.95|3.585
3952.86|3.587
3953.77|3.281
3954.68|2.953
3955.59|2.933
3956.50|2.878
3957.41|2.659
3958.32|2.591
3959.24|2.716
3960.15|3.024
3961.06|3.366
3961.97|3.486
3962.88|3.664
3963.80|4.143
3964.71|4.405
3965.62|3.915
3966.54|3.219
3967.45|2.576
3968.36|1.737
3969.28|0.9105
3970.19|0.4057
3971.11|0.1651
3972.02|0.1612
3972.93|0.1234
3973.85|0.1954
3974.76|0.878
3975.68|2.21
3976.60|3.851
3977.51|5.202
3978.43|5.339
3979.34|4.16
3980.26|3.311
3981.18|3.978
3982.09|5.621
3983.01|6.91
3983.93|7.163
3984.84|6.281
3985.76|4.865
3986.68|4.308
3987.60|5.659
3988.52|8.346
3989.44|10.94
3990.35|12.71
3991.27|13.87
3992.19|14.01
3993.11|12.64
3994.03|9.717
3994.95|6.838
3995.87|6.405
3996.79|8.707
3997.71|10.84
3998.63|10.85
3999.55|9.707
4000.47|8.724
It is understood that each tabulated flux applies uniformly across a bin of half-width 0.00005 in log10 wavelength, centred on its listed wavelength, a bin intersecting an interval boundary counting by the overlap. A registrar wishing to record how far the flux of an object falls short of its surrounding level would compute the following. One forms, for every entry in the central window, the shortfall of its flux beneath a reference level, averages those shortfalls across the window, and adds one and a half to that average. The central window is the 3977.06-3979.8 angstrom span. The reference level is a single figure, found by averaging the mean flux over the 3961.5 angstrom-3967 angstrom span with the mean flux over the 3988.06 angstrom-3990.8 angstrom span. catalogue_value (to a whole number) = 4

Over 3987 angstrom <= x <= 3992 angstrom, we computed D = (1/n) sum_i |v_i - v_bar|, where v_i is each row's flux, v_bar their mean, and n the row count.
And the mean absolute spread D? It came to 2.6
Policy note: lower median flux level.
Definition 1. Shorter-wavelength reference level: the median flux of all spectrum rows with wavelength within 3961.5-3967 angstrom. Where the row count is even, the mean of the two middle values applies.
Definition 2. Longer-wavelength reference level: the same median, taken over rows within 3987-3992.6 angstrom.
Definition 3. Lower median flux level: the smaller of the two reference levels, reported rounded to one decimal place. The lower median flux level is 3.8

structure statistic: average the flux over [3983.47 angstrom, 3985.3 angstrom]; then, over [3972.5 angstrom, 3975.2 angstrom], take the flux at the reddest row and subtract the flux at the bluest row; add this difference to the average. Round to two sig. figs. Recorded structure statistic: 7.5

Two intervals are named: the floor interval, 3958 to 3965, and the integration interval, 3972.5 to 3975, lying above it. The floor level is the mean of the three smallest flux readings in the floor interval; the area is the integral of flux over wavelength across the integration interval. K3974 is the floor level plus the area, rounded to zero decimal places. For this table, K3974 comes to 4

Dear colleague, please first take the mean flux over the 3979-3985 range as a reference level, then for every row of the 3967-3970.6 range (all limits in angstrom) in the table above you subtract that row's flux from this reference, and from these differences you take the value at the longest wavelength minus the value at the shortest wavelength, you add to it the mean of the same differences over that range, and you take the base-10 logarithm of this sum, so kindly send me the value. 0.8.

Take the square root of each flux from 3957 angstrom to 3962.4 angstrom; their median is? 1.7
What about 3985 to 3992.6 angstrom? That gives 3.1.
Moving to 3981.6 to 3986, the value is 2.5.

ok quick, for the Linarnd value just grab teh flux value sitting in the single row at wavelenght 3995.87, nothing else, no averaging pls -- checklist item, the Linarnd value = 6.405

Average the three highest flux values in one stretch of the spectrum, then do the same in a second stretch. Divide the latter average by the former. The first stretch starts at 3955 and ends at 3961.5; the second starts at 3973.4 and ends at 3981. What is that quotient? 1.6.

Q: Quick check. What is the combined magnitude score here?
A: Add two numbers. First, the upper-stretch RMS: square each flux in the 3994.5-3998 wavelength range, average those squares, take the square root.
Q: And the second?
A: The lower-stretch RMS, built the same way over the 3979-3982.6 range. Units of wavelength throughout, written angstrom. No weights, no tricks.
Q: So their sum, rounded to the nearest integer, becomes 13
